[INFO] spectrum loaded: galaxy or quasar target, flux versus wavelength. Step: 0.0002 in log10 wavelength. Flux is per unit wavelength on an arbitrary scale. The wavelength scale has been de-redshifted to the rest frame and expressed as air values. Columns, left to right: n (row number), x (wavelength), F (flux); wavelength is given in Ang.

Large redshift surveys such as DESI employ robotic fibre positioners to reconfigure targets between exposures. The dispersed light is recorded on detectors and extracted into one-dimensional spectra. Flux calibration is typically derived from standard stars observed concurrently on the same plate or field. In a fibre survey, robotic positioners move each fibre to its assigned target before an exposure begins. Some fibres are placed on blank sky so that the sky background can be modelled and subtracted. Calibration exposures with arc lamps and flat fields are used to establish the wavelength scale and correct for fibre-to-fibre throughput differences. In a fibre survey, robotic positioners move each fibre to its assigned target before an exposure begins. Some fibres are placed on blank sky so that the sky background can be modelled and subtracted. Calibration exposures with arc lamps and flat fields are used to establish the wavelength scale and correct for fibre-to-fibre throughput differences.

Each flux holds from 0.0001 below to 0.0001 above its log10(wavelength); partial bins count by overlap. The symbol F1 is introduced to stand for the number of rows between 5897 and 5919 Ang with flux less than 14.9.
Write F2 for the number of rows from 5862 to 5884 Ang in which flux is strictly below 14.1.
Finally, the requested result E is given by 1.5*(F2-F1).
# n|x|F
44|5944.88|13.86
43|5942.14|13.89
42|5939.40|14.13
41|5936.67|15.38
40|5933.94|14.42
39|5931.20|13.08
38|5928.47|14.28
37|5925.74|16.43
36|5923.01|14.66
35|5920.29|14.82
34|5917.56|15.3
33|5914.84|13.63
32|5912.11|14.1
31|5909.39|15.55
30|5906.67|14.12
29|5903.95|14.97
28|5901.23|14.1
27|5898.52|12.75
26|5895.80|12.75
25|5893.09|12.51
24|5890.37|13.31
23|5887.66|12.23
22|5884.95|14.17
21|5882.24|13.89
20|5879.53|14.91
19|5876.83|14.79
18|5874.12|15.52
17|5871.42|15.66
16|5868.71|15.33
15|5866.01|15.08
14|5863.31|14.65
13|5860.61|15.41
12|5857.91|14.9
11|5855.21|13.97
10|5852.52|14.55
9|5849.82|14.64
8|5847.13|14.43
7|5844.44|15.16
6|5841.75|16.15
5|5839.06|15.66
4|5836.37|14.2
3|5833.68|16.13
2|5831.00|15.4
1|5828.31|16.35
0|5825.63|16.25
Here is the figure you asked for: -6.0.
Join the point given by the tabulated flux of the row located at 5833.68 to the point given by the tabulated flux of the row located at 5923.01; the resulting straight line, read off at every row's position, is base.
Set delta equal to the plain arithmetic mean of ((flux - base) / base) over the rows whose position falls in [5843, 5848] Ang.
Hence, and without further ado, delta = -0.07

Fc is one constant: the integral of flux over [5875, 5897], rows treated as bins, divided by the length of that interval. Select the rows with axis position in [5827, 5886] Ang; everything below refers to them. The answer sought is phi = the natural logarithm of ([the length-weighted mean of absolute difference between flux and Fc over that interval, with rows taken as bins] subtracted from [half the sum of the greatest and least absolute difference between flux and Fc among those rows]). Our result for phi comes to -2.6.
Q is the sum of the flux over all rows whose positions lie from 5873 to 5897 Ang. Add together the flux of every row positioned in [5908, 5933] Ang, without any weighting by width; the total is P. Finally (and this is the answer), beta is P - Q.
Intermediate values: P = 132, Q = 124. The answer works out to 8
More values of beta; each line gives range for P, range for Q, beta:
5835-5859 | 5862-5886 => 0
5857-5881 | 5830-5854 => 0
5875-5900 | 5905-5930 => -12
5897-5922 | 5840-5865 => -5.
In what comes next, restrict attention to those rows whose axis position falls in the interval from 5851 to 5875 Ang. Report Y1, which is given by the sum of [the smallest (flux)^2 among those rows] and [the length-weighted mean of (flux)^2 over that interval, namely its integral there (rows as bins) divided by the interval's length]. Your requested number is 420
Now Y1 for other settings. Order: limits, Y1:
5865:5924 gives 354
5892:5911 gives 349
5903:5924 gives 400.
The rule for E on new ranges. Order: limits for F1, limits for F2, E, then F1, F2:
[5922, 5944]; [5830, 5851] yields -9.0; 6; 0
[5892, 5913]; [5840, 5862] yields -7.5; 6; 1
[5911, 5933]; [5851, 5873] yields -7.5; 6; 1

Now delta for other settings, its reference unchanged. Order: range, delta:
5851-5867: -0.06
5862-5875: -0.02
